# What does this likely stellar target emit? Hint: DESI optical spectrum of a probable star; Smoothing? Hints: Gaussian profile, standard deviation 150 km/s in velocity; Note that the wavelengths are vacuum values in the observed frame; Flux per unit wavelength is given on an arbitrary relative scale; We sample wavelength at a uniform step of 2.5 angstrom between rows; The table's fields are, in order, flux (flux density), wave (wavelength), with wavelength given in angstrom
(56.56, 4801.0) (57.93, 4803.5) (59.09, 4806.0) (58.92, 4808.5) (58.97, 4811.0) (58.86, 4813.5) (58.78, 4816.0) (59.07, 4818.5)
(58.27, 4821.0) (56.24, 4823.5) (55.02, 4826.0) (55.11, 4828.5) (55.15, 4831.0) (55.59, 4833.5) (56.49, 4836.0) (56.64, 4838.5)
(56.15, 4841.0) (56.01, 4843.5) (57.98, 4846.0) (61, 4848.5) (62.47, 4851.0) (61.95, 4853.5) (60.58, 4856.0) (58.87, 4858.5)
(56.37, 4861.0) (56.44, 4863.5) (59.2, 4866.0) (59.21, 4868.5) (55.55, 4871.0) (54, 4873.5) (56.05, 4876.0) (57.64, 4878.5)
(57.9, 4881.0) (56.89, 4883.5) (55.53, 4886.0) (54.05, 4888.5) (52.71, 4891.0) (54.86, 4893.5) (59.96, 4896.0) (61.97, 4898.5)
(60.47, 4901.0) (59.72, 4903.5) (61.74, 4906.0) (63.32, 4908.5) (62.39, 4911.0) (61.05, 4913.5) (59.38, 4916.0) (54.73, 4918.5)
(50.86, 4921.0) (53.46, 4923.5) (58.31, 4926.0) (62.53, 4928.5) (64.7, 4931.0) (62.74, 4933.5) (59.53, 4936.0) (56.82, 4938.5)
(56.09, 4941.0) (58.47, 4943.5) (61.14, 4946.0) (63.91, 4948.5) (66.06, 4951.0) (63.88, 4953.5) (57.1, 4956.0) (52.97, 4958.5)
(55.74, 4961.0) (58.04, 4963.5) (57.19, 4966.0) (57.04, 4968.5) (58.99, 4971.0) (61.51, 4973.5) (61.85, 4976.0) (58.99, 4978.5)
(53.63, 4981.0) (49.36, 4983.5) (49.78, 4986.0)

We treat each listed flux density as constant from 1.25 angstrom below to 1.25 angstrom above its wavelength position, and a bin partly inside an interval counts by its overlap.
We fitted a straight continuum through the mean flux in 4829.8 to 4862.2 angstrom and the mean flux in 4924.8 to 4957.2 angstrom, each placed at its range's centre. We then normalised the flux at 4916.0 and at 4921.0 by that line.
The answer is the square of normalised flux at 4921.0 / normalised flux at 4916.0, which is 0.73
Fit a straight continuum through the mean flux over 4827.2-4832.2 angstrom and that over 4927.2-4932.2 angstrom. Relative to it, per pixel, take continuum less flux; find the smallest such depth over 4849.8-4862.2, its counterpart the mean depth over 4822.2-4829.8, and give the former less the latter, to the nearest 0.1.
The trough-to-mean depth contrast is -4.9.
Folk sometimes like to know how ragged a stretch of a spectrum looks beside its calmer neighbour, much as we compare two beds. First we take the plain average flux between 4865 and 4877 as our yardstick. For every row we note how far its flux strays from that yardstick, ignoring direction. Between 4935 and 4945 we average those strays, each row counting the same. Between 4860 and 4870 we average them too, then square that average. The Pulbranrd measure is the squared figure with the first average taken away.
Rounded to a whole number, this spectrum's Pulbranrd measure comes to 1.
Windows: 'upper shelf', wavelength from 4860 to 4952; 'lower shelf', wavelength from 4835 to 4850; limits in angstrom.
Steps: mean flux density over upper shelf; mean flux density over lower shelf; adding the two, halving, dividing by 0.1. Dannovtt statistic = 580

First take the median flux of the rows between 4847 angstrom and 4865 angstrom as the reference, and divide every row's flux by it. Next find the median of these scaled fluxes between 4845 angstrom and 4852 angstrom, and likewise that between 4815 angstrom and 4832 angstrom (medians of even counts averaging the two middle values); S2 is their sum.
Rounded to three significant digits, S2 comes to 1.94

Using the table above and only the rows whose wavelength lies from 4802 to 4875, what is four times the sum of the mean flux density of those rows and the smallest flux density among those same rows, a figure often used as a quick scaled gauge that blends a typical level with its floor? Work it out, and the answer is 447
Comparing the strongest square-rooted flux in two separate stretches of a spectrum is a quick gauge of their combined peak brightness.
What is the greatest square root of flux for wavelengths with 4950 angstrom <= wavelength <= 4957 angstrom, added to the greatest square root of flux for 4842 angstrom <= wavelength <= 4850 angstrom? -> 15.9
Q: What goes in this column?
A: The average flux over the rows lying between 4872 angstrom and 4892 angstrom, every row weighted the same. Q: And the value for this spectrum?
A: 55.6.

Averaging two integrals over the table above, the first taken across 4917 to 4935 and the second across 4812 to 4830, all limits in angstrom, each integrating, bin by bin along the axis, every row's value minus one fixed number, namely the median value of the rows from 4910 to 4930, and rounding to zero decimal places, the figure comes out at -19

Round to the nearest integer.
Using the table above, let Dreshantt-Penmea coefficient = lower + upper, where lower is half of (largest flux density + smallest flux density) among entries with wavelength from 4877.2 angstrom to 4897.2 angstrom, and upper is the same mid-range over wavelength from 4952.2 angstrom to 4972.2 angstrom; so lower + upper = 115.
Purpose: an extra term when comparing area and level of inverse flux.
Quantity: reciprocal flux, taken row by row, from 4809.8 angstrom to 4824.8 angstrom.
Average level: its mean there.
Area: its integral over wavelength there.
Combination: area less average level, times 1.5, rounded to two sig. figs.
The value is 0.36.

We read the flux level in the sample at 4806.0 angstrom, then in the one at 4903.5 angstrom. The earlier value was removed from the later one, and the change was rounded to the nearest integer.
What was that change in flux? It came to 1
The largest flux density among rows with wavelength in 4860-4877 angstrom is 59.21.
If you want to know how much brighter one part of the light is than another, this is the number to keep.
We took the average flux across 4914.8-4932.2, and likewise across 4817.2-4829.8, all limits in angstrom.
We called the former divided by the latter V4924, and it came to 1.017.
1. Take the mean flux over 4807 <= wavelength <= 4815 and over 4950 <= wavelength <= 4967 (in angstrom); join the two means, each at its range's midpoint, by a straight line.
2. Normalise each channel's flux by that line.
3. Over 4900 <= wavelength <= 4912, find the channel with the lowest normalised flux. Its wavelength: 4903.5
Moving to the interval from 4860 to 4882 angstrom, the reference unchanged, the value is 4873.5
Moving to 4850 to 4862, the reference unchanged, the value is 4861.0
